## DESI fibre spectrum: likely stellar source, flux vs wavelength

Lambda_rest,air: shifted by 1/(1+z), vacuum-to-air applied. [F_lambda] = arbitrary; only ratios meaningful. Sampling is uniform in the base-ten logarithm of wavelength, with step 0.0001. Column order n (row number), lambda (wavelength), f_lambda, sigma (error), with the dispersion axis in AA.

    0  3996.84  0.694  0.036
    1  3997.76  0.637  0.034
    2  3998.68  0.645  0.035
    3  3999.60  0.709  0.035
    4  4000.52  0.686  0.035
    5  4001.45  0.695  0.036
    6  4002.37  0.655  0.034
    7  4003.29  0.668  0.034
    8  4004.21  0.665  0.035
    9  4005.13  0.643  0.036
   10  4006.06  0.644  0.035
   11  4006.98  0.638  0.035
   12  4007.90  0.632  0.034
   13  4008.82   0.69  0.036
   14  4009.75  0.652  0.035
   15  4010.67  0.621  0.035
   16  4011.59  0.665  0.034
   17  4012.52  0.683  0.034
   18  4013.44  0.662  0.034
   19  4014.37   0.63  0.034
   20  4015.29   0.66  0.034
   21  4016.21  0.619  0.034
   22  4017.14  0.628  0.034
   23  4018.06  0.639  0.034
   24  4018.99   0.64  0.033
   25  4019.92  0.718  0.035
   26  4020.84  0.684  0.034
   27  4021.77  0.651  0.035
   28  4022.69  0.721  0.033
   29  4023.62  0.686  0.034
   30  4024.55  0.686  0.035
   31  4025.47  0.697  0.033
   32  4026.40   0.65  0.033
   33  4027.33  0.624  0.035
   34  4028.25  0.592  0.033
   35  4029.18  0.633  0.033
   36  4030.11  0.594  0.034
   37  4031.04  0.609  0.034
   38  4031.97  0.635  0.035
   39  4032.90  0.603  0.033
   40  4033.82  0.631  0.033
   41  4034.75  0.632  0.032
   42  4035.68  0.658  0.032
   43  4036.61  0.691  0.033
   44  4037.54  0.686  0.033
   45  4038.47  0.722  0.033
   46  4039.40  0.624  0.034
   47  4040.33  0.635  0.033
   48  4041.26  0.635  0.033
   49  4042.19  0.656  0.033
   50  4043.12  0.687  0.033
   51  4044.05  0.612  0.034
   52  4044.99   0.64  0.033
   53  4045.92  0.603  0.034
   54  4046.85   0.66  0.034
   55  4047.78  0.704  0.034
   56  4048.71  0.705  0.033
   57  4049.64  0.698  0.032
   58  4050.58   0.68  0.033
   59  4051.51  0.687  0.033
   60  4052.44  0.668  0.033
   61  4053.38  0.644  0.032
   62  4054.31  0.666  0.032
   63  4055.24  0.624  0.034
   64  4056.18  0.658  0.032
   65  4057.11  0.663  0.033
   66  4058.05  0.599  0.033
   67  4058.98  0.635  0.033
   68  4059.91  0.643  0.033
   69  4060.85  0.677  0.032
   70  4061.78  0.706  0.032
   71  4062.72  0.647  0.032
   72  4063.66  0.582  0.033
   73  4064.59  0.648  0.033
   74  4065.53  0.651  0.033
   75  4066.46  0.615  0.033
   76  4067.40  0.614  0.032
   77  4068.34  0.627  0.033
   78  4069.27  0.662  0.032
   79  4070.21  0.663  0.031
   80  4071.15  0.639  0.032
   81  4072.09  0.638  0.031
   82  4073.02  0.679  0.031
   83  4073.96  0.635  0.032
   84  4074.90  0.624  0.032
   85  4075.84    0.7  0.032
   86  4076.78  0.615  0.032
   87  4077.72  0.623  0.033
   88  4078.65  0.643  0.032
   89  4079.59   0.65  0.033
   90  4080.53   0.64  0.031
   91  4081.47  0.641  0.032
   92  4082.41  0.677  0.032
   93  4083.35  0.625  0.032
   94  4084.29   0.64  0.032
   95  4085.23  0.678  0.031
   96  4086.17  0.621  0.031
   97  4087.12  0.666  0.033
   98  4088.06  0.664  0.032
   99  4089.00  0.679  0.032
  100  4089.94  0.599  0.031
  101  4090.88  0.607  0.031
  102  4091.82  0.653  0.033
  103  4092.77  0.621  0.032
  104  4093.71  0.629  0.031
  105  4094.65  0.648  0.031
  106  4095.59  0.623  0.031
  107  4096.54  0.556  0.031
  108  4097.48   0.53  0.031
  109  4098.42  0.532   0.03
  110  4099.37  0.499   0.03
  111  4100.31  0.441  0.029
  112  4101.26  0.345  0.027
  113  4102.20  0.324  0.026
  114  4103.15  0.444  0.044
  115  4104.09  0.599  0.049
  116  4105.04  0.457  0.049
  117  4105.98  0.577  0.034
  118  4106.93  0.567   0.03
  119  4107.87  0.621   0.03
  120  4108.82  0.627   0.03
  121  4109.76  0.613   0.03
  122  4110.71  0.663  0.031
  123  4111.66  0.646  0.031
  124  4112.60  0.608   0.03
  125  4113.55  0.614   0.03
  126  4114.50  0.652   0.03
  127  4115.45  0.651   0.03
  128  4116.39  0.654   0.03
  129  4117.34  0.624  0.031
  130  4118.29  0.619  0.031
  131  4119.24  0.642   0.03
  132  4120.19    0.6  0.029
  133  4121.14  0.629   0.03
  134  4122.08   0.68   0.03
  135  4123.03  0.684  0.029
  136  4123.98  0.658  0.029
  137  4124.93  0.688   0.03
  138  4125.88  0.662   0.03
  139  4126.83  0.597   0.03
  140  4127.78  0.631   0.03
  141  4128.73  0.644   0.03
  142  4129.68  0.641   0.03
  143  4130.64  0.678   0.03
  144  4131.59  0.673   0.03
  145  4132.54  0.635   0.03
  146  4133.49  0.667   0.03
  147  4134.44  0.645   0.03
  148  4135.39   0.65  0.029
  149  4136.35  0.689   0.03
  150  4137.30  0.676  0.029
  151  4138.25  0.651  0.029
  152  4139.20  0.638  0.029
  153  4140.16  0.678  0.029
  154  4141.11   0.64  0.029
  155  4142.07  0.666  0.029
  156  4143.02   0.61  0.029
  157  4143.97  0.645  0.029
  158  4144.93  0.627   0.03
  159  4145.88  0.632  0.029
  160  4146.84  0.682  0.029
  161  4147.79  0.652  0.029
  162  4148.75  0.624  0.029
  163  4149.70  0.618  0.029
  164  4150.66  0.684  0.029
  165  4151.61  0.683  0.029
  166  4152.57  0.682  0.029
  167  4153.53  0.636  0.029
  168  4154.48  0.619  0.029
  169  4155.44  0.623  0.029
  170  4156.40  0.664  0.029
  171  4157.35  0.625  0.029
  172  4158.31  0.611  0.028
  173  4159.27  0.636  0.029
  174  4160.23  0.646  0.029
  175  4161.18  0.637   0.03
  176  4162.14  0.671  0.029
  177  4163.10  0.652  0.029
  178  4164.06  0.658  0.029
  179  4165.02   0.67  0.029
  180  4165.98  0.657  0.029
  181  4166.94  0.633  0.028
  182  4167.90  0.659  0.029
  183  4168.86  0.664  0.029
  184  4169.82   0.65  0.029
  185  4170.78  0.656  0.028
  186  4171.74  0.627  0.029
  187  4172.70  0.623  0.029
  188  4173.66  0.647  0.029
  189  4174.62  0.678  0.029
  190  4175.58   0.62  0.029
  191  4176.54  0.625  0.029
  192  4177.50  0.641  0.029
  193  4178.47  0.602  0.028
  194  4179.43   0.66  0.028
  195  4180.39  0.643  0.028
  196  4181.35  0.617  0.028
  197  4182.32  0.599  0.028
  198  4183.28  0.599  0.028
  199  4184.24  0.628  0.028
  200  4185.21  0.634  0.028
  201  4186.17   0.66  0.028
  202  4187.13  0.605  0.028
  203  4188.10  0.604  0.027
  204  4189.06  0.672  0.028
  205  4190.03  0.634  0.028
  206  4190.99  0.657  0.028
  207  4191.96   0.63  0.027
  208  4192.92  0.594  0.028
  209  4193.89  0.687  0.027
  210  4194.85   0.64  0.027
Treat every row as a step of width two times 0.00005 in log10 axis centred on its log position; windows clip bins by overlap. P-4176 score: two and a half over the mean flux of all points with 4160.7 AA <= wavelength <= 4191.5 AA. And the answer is 3.91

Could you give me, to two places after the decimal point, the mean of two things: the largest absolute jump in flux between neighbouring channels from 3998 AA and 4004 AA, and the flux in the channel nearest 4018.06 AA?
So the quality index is 0.35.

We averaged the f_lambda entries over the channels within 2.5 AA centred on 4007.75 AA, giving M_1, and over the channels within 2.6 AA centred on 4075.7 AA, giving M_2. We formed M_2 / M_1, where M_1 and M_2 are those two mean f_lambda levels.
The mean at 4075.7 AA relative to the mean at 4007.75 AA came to 0.99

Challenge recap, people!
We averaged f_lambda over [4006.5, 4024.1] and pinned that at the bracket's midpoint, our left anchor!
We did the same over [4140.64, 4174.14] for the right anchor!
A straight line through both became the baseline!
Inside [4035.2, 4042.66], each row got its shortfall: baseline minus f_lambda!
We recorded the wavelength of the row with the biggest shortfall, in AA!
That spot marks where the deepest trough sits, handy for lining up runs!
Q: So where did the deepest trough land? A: 4039.40 AA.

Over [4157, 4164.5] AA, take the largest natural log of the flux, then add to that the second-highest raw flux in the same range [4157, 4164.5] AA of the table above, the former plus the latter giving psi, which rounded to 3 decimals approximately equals 0.259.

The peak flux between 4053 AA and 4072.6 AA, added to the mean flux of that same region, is 1.35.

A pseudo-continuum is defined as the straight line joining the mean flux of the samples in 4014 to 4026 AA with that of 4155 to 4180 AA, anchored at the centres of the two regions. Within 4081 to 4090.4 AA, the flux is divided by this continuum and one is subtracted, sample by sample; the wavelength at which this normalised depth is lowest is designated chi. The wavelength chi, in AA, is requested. 4089.94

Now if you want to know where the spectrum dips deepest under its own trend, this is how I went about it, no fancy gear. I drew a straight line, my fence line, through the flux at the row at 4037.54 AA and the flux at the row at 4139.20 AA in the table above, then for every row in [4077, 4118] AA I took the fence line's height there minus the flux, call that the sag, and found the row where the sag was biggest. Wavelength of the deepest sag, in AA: 4102.20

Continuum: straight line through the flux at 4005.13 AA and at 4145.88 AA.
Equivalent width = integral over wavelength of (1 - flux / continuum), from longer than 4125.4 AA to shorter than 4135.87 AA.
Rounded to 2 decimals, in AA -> -0.24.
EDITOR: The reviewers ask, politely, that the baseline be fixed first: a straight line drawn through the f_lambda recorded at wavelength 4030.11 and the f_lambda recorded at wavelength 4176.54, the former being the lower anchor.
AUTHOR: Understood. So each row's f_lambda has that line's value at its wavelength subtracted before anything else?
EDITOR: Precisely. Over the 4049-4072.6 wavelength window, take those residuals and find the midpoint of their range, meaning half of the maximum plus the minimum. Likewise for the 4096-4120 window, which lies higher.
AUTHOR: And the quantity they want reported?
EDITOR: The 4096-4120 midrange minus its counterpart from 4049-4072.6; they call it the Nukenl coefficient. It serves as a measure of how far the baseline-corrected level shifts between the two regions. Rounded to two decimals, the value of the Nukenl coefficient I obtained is -0.16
